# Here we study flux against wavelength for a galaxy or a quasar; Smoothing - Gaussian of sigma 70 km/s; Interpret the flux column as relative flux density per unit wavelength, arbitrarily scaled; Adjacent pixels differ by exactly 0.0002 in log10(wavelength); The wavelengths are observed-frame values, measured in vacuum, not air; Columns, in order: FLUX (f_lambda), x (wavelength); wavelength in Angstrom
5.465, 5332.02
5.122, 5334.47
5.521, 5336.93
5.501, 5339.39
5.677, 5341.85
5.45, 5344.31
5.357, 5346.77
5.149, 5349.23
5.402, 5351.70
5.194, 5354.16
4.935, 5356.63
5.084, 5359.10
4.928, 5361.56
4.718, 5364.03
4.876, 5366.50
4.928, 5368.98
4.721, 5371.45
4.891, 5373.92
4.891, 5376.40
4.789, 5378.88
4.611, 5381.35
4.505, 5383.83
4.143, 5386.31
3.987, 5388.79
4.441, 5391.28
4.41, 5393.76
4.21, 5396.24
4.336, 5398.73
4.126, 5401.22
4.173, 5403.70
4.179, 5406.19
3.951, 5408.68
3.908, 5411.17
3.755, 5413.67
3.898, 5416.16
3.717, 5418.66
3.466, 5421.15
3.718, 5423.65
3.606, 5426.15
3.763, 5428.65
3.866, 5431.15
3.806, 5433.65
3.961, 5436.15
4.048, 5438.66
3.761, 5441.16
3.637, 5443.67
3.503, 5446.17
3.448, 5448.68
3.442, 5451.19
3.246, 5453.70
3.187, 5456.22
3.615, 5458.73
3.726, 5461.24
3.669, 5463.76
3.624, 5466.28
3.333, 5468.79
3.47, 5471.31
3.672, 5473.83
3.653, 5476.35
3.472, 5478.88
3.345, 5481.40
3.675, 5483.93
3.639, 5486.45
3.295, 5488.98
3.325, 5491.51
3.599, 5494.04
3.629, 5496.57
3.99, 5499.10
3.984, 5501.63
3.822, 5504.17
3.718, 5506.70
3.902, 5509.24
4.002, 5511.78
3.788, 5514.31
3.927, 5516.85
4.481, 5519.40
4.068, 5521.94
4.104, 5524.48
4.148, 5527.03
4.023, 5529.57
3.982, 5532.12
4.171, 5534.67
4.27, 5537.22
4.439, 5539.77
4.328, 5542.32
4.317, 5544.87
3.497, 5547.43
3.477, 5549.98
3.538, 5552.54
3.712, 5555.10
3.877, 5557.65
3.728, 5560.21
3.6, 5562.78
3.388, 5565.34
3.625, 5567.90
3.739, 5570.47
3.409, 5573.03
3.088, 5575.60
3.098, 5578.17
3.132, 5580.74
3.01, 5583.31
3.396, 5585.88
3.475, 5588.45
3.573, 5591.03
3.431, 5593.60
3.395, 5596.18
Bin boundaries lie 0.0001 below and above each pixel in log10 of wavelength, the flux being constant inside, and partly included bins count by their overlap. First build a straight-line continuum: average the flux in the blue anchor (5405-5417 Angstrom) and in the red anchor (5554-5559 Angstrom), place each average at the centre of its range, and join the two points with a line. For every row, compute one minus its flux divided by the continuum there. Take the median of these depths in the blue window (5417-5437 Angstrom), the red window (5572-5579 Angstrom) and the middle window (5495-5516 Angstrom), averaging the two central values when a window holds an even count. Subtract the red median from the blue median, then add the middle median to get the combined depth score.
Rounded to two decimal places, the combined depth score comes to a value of -0.14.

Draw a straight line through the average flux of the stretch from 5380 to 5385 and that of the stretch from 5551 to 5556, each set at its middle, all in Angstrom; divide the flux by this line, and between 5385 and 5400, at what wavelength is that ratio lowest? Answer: 5388.79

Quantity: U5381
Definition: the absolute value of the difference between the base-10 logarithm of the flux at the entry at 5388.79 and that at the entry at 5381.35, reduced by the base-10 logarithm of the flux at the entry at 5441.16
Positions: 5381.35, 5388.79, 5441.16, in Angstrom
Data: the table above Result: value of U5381 -0.51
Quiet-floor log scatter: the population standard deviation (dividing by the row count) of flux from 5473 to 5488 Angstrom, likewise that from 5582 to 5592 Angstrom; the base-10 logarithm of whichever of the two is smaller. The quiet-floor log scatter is -0.90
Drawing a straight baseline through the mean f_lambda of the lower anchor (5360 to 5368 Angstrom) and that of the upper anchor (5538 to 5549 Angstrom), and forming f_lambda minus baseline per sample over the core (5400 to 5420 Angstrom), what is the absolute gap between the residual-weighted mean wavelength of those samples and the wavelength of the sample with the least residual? 7.7 Angstrom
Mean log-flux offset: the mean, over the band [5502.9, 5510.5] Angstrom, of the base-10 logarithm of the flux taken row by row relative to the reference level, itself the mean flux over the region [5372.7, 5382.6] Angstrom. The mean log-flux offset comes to -0.10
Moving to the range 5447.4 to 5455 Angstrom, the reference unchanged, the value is -0.15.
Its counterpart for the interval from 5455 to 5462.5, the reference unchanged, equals -0.14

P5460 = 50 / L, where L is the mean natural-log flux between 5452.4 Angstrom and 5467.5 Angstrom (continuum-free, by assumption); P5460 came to 40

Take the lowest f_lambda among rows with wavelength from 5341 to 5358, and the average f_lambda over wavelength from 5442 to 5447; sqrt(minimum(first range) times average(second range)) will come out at 4.2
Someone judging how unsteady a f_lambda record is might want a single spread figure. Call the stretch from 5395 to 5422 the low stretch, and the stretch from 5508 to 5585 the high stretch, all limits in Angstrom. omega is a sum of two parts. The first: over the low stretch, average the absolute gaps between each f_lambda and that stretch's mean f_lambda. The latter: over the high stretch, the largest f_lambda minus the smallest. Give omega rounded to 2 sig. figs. 1.7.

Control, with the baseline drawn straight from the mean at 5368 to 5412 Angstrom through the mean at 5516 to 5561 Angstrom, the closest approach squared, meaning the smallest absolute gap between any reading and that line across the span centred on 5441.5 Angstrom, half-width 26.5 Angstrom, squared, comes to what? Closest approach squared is 0.05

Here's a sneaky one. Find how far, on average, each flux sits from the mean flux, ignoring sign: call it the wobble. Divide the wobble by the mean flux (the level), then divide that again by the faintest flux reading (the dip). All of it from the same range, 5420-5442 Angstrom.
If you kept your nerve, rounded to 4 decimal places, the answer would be 0.0097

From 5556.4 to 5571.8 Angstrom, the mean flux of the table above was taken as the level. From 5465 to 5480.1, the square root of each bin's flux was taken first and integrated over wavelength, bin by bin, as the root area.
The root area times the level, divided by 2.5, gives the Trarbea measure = 42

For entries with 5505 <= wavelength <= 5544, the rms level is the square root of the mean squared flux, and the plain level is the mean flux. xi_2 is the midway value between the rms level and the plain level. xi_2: 4.1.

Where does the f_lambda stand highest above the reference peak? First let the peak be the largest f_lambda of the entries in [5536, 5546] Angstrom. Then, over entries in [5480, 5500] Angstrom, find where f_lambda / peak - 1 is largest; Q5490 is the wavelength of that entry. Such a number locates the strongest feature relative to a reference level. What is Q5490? 5499.10 Angstrom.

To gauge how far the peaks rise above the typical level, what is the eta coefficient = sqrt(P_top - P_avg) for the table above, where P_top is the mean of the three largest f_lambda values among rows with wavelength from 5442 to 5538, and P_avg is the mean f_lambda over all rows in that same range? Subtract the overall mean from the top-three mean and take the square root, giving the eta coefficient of 0.76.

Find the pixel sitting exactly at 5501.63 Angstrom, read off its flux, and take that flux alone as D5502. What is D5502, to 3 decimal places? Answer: 3.984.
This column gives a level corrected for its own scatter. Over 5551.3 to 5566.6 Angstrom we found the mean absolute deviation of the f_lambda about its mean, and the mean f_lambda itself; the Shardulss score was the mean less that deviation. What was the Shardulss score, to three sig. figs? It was 3.51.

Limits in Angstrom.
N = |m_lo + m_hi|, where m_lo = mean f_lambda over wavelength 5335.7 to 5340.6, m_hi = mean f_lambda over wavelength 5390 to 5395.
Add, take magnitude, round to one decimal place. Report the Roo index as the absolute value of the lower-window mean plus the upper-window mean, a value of 9.9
